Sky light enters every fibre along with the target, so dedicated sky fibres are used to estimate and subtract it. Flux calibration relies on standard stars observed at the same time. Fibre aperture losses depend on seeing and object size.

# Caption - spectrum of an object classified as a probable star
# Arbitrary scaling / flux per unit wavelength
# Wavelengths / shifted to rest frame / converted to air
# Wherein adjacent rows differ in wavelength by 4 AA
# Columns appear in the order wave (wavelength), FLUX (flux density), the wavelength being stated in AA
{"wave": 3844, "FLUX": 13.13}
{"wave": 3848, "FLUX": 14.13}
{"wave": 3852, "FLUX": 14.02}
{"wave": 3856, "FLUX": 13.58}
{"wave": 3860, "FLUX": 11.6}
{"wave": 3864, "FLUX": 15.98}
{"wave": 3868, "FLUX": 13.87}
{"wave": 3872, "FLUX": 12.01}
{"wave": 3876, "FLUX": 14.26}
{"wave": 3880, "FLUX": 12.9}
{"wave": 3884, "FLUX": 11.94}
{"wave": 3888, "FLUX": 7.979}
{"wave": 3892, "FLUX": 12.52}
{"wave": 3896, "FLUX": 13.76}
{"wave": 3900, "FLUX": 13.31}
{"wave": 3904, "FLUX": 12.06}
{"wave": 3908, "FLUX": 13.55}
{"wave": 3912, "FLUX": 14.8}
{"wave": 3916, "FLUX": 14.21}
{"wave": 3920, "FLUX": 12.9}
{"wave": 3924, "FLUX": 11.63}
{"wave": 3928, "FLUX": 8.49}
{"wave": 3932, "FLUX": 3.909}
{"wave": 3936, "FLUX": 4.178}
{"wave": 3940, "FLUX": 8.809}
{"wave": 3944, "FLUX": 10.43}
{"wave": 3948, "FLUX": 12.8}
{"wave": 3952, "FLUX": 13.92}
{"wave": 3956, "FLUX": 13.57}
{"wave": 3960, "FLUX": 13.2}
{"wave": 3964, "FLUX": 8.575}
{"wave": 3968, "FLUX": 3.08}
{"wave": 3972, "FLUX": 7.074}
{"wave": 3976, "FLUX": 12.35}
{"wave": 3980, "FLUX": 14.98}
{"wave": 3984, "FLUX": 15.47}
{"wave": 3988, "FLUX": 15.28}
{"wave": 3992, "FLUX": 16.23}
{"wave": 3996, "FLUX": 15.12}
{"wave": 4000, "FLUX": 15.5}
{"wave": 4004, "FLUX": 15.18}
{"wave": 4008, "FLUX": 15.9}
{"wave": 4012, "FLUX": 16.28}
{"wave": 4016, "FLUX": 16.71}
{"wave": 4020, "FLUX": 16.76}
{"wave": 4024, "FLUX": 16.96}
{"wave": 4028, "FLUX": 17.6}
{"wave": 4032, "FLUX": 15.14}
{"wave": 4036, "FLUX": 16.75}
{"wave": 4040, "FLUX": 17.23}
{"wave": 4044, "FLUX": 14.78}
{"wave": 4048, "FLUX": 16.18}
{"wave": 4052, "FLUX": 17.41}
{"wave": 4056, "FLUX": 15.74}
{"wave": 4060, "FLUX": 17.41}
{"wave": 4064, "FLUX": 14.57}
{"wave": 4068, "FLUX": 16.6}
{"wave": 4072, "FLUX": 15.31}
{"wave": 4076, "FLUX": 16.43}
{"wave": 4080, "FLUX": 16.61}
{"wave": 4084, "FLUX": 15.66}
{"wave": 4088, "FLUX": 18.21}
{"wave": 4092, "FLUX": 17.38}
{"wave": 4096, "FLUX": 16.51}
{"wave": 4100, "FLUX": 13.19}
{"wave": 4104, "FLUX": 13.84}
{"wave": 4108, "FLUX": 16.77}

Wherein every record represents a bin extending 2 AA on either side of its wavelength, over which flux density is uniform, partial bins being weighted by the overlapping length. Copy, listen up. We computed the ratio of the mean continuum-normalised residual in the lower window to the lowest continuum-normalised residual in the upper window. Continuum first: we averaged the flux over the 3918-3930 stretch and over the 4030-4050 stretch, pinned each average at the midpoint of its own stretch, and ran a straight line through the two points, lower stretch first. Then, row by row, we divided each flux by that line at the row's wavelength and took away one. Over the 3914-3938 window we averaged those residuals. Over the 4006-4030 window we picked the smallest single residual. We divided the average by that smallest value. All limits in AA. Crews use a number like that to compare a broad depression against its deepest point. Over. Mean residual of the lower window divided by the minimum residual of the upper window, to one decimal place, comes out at -1.8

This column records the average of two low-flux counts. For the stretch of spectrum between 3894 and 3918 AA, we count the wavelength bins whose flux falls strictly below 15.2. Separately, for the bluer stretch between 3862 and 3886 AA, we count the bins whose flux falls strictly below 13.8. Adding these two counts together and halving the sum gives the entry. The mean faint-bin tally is 4.5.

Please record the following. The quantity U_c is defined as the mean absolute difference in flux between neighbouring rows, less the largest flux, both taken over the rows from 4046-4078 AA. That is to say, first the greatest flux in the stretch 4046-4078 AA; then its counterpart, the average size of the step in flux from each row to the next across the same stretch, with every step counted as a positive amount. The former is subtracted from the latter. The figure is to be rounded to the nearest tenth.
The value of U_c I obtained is -15.7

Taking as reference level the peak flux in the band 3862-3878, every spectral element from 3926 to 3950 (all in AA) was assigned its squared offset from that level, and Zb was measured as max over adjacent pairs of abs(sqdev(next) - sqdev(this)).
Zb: 90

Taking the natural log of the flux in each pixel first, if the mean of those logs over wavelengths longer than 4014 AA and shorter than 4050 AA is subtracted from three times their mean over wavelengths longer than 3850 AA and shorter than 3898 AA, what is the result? 4.8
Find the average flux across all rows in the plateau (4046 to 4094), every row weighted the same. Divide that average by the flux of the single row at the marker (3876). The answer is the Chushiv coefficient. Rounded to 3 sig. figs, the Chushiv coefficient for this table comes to 1.15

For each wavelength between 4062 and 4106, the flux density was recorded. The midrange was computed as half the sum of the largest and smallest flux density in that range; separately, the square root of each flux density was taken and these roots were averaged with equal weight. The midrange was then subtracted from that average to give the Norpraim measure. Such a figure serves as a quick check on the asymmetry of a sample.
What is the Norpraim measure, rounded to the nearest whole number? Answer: -12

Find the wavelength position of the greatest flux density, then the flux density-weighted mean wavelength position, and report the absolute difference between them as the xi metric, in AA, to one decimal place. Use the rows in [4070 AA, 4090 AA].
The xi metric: 7.8 AA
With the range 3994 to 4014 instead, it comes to 7.9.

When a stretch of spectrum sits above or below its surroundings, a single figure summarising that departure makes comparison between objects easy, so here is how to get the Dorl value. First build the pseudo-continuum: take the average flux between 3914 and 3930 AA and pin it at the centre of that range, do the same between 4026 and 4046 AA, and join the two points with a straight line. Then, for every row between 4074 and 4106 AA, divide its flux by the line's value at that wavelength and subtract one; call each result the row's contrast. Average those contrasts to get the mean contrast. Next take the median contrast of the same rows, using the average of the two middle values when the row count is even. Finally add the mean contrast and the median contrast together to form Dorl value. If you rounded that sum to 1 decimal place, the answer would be -0.2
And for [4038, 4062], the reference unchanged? 0.0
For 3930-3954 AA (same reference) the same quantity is -0.5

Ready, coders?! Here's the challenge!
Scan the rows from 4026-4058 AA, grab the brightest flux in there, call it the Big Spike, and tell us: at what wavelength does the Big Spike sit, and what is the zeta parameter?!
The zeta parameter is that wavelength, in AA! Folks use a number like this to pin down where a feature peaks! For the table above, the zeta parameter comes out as 4028 AA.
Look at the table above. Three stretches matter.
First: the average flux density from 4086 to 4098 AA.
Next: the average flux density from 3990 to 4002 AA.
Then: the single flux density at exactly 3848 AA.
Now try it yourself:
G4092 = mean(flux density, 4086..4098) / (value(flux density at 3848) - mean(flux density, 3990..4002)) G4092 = -12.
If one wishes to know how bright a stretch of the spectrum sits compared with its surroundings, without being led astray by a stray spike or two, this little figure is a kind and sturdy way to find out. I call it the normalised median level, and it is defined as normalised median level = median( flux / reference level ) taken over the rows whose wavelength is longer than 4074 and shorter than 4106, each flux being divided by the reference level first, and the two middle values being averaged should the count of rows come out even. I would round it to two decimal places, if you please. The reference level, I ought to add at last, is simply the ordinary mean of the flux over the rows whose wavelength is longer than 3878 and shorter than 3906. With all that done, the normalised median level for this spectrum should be 1.36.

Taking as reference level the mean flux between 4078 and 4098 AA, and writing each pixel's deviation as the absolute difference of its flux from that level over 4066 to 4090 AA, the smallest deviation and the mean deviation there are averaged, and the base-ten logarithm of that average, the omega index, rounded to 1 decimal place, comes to -0.3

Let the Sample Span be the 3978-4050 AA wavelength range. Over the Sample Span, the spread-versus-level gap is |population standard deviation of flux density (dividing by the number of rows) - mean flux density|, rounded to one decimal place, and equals 15.2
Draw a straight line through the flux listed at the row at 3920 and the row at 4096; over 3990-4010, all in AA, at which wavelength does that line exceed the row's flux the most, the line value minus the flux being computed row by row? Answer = 4004 AA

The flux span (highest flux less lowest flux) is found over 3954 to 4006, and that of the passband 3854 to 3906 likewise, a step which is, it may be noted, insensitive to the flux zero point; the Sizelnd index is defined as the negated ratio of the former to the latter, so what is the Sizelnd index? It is -1.6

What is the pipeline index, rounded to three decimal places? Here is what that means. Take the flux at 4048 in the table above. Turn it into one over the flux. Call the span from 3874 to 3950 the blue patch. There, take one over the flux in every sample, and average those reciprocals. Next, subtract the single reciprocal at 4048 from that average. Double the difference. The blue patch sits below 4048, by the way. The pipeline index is 0.081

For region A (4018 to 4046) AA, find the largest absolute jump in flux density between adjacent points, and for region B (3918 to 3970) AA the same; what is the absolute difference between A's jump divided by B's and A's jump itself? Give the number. 2.0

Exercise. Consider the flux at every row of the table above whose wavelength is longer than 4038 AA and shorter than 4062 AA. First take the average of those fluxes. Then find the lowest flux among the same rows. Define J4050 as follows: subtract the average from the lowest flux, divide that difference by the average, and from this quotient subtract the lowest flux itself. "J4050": -15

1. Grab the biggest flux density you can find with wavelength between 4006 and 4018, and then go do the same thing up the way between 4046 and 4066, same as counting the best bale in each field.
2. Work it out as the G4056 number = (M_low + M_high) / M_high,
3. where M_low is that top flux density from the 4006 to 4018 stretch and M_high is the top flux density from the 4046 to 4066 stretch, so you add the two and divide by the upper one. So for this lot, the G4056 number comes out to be 1.96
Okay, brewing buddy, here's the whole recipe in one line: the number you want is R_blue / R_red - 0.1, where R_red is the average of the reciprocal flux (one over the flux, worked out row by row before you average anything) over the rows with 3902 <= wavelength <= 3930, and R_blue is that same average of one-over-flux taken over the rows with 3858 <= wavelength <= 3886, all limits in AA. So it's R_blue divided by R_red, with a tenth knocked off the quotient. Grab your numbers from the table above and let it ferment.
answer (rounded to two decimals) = 0.83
